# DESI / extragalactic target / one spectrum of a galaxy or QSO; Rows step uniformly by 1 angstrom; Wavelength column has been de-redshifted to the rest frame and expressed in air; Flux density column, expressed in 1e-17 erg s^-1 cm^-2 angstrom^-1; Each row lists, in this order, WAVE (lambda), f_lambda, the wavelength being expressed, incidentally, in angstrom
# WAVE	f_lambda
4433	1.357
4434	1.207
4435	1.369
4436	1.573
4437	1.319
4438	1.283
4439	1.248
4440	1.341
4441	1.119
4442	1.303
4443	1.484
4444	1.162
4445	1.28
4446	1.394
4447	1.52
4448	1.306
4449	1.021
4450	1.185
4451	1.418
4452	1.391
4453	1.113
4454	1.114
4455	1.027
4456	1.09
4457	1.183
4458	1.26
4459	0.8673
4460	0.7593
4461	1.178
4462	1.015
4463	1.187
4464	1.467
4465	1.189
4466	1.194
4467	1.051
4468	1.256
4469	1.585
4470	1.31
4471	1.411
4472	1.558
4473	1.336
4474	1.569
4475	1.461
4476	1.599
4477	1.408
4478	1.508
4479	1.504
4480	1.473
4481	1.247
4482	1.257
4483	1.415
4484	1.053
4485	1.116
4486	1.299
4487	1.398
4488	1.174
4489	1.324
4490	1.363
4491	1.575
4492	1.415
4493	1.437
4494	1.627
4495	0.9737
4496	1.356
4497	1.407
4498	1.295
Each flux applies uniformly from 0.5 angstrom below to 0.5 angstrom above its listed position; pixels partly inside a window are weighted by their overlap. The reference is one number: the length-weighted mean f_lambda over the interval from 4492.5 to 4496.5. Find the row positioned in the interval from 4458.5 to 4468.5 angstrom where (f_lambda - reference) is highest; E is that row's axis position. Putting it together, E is 4464 angstrom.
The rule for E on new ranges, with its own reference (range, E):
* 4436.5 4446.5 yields 4443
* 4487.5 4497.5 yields 4494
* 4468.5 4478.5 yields 4476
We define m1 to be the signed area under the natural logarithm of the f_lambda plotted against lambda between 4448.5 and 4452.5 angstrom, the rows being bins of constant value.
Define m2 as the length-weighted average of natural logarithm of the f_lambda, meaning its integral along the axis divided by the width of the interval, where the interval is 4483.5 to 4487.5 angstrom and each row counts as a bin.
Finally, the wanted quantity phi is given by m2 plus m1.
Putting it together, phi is 1.06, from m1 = 0.87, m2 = 0.19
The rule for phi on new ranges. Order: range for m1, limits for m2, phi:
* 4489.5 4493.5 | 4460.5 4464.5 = 1.66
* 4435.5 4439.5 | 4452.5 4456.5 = 1.28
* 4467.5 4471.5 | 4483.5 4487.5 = 1.49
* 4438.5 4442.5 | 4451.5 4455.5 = 1.03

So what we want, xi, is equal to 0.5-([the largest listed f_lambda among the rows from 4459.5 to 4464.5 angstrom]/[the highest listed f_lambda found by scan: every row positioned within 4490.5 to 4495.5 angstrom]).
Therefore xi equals -0.40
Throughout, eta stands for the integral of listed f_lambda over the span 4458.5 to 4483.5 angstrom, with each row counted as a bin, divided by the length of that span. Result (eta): 1.31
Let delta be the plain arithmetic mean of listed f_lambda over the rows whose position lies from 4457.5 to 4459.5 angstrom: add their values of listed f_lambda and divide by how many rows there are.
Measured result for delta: 1.1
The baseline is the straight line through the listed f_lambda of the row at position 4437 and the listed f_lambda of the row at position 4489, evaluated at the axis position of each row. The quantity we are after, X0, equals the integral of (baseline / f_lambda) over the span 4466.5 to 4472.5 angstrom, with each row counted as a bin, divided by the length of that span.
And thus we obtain 0.99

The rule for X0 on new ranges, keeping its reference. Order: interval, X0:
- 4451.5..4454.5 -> 1.11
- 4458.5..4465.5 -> 1.26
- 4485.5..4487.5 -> 0.98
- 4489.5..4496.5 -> 0.97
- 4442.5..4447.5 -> 0.97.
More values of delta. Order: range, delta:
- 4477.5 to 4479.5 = 1.5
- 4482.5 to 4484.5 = 1.2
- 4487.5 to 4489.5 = 1.2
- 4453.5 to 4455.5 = 1.1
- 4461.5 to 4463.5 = 1.1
